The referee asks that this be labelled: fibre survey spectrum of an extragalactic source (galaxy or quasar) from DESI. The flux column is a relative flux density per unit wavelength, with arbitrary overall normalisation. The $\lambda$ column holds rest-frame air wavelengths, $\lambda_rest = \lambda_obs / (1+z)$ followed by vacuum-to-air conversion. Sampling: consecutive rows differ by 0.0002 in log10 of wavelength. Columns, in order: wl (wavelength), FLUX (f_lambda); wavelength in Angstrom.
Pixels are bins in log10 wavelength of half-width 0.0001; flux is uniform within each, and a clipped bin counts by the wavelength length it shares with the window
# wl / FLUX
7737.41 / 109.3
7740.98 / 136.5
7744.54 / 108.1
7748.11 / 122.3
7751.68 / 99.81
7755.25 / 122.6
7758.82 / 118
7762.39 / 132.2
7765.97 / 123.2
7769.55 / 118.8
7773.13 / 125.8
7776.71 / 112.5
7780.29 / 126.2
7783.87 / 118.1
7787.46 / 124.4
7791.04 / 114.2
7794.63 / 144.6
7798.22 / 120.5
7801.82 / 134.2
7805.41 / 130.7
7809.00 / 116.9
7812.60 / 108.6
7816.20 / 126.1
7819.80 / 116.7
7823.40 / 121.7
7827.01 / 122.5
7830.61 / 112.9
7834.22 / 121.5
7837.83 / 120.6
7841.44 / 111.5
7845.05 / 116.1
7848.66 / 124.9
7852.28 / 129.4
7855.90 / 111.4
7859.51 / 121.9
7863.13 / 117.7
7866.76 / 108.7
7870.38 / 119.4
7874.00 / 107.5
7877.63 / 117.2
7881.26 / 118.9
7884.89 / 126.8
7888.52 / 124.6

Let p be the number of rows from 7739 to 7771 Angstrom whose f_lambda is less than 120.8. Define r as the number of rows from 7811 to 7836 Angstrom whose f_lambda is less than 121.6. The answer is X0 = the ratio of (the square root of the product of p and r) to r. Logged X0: 1.0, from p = 4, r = 4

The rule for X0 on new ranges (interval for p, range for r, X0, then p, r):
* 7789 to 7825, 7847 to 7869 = 1.3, 5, 3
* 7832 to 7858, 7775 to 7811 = 0.9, 4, 5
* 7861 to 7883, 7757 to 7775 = 1.7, 6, 2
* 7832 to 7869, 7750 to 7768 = 1.7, 6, 2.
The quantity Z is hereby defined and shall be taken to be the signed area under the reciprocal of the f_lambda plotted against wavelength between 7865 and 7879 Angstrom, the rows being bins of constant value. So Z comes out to 0.124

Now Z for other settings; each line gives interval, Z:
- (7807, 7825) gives 0.153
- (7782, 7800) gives 0.146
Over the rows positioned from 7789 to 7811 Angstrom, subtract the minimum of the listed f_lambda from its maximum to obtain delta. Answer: 30.4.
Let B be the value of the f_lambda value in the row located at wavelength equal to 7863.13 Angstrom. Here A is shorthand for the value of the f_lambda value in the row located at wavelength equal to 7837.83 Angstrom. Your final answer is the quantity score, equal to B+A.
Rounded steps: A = 120.6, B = 117.7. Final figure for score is 238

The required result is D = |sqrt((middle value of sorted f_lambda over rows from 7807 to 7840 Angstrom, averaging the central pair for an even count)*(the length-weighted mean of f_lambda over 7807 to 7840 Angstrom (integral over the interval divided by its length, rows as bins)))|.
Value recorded 120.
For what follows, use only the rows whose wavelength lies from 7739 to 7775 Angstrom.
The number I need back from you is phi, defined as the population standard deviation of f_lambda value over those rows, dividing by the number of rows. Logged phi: 10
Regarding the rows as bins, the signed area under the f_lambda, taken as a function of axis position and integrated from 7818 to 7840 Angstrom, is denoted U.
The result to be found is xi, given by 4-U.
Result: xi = -2618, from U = 2622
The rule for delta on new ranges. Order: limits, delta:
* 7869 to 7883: 11.9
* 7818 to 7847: 11.0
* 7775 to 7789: 13.7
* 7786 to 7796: 30.4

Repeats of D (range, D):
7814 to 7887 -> 119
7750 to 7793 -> 120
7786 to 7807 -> 128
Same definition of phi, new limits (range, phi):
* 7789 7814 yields 12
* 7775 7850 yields 8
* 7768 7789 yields 5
